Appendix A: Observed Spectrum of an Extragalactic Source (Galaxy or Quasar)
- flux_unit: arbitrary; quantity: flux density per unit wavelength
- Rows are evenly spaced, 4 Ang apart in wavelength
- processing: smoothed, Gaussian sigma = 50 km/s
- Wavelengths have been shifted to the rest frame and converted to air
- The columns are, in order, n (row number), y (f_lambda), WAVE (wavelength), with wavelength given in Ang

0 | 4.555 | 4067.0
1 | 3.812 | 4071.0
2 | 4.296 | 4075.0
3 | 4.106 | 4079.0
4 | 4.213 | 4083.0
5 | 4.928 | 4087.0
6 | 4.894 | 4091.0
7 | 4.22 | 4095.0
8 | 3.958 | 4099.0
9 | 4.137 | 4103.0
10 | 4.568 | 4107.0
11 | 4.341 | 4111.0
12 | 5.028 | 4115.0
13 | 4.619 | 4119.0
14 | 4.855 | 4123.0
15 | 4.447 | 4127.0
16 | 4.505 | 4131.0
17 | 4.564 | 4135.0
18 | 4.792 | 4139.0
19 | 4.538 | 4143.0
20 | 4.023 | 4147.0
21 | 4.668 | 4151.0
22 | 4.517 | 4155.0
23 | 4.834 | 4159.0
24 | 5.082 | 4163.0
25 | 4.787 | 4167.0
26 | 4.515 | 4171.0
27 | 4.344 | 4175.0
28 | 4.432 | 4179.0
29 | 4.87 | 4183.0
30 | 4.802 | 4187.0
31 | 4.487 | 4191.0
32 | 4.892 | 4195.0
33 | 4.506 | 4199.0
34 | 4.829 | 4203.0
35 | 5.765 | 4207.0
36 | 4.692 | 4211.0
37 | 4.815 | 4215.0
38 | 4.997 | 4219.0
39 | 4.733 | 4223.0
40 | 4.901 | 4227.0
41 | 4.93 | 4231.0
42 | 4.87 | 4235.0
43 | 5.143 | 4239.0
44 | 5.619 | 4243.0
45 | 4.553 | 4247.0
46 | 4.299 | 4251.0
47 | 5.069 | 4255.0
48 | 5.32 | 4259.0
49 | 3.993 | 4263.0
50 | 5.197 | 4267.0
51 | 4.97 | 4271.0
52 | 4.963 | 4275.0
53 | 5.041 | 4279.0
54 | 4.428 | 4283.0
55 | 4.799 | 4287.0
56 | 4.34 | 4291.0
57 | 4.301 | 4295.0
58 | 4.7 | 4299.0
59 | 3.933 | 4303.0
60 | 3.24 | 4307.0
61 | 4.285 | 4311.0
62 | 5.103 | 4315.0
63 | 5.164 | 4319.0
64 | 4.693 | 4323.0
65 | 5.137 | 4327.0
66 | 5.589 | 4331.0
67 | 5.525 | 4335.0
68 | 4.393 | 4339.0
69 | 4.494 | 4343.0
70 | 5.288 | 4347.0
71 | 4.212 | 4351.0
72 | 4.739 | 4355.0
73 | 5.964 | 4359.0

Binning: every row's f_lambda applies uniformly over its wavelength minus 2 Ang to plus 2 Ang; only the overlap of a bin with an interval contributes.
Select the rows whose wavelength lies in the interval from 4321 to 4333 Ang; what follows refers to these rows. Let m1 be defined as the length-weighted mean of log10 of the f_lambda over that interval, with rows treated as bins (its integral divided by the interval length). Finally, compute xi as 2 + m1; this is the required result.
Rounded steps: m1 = 0.710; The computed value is 2.71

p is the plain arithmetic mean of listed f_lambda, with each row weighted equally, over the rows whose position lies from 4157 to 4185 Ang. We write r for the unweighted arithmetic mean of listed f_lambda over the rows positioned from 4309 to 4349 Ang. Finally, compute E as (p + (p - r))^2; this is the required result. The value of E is 20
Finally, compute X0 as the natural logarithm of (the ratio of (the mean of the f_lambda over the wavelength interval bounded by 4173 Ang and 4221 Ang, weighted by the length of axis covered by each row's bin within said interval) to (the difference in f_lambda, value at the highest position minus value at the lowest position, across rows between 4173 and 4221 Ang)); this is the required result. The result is 2.0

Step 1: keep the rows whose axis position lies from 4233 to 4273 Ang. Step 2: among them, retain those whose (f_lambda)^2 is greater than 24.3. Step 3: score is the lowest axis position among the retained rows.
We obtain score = 4239.0 Ang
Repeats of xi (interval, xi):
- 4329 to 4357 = 2.69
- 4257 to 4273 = 2.68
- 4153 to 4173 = 2.68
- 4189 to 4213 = 2.69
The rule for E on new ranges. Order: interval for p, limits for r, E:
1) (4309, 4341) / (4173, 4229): 27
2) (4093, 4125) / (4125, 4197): 19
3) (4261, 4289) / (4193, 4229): 22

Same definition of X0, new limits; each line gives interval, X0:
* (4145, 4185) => 1.7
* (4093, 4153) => 2.3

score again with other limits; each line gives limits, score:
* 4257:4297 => 4259.0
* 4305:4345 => 4315.0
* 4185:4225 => 4207.0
